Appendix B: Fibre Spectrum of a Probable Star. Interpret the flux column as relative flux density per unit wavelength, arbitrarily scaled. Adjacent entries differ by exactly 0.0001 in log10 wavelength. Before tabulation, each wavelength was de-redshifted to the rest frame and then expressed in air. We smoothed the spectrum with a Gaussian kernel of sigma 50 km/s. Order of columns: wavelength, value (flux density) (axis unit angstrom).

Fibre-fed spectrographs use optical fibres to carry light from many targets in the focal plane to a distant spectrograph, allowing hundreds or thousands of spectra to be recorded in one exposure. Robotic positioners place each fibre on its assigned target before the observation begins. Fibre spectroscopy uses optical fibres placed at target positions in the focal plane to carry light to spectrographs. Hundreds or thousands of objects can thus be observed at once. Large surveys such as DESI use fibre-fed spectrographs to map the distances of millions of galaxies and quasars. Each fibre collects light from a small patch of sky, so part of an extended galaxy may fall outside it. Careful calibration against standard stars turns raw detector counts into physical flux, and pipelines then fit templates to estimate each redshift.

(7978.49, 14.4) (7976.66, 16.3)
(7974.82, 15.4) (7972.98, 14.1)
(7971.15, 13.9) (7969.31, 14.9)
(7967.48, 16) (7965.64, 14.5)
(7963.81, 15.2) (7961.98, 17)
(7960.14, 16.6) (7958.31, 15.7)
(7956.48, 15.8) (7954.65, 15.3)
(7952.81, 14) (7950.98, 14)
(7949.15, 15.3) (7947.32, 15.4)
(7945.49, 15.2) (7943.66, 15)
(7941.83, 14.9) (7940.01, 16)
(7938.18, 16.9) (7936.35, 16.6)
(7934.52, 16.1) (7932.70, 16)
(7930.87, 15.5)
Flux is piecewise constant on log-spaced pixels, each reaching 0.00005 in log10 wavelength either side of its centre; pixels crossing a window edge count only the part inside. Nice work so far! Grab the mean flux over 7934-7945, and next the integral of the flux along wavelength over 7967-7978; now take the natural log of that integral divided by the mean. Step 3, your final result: 2.3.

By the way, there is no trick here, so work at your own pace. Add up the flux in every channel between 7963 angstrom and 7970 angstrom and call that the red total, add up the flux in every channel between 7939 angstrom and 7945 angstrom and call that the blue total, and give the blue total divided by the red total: 0.8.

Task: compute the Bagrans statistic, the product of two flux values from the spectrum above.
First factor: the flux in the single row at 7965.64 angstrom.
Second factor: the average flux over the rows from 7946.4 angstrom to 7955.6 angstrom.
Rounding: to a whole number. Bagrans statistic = 215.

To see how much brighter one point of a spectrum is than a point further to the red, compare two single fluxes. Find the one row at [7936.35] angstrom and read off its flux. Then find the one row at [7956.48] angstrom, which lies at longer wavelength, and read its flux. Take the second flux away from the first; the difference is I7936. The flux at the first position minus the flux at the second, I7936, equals 0.80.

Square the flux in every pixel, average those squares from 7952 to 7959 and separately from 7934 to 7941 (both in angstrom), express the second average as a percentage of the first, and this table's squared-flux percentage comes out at 116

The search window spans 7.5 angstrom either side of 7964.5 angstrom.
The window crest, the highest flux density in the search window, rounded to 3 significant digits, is 17.0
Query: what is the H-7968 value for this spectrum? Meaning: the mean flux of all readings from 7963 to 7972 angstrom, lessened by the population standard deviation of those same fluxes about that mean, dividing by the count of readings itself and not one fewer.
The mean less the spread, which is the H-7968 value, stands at 14.2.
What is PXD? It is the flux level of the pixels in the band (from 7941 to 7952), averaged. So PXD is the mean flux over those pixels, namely 15.0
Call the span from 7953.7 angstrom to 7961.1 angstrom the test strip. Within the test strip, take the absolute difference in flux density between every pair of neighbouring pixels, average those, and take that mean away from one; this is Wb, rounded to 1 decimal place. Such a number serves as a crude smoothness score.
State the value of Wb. 0.5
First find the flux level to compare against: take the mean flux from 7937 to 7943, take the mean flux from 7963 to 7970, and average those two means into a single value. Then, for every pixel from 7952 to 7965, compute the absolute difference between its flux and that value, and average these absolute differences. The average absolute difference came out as 0.72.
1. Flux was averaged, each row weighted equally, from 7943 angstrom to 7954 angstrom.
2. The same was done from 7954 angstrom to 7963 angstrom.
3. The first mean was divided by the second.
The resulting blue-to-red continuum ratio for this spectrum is 0.92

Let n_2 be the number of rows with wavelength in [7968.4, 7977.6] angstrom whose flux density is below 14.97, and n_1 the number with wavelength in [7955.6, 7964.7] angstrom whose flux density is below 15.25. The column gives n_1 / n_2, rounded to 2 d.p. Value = 0.33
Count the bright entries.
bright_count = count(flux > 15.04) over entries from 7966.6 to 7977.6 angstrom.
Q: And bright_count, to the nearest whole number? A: 3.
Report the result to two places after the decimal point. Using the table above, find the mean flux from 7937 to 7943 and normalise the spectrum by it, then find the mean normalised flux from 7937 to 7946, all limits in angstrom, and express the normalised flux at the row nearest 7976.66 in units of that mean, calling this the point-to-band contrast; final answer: 1.04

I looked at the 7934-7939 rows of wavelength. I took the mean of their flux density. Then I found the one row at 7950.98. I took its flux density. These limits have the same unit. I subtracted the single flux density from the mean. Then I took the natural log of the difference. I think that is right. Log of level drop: 0.93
